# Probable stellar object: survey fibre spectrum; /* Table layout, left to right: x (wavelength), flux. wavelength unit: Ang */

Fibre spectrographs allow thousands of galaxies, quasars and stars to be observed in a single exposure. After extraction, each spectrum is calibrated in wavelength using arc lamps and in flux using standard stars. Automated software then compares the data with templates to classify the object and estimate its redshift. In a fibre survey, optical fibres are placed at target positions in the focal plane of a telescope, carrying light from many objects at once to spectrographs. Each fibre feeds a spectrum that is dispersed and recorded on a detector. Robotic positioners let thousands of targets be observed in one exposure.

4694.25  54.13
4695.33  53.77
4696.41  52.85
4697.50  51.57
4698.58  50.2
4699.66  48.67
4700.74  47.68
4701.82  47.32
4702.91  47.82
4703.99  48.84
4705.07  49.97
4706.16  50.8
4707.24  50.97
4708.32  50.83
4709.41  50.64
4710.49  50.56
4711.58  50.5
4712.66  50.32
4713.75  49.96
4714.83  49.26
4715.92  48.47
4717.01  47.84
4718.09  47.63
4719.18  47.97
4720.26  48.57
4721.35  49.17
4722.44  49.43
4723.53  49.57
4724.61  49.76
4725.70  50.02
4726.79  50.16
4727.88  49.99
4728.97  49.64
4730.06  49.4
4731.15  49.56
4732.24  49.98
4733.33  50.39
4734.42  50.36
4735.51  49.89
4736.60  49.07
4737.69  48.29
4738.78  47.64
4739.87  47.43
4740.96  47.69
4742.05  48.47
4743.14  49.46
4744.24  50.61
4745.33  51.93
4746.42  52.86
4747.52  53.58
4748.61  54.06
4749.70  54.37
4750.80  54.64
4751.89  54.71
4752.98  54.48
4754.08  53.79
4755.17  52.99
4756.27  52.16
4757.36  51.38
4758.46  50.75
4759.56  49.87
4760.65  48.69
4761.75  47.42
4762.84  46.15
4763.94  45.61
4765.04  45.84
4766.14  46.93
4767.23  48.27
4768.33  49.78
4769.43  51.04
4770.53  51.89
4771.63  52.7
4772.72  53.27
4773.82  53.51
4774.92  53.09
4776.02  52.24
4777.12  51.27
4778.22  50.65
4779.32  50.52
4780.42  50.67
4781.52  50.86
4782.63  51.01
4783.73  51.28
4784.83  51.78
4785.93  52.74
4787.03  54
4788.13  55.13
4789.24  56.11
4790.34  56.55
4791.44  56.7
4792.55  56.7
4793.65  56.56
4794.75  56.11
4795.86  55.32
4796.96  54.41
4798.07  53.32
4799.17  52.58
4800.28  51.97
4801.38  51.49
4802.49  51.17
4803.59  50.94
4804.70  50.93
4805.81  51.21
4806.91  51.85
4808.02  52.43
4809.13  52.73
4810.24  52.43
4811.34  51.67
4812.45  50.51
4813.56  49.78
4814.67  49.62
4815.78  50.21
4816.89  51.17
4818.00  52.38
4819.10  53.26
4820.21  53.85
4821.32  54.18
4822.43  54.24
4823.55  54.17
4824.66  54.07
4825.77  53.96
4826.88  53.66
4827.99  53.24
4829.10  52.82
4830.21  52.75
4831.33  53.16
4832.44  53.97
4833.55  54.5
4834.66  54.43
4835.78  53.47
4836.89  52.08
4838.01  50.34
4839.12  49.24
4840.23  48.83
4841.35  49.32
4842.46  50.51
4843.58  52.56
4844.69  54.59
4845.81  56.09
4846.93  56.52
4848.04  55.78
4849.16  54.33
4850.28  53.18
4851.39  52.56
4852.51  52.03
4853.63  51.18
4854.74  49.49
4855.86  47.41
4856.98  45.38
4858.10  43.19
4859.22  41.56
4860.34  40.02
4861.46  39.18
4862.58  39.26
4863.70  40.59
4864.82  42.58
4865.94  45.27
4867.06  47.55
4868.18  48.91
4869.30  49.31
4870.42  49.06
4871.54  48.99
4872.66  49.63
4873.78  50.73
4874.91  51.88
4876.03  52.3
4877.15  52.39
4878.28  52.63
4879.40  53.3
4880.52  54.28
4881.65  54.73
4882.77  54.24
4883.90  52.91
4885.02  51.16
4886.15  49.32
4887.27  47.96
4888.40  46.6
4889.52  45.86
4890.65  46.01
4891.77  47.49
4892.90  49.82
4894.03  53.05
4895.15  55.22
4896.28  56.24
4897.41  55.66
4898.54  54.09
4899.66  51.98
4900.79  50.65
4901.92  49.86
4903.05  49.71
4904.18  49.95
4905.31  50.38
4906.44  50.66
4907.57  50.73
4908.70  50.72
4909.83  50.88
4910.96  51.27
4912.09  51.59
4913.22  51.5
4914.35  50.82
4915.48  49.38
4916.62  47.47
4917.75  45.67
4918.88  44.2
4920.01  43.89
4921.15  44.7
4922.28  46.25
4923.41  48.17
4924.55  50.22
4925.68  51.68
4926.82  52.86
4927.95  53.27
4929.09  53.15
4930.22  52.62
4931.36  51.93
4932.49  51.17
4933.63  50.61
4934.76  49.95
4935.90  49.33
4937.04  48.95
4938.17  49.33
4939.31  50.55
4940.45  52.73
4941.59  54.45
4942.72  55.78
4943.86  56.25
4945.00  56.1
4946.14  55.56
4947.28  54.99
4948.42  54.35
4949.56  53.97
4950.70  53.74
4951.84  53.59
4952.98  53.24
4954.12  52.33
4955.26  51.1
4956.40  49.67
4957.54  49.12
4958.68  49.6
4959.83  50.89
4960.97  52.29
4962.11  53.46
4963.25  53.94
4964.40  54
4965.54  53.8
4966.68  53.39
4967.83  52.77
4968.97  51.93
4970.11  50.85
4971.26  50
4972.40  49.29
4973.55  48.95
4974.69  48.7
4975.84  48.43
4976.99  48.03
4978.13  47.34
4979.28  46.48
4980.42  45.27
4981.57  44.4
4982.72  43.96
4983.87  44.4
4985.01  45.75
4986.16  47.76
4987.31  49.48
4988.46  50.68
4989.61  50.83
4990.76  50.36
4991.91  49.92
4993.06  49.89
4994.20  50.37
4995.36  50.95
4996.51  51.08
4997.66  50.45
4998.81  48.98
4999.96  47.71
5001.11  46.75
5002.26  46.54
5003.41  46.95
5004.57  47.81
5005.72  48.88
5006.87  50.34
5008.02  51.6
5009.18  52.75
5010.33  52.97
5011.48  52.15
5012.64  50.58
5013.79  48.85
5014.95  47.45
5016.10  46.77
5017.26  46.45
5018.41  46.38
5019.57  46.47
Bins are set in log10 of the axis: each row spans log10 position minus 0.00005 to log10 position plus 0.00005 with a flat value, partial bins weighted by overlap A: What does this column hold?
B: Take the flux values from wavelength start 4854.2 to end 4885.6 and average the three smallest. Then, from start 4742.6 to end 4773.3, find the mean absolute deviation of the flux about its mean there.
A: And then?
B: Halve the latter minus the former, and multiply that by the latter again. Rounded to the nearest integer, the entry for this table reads -44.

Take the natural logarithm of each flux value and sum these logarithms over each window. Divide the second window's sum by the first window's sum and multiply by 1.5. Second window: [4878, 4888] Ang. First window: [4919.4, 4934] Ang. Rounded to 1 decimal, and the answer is 1.1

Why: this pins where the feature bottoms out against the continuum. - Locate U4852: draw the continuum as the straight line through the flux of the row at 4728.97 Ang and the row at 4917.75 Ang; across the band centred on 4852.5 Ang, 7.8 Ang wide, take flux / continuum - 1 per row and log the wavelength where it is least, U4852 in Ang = 4855.86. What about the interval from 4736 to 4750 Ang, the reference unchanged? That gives 4739.87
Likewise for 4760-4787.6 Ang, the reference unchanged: 4763.94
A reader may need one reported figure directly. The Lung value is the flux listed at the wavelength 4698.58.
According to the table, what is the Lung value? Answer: 50.2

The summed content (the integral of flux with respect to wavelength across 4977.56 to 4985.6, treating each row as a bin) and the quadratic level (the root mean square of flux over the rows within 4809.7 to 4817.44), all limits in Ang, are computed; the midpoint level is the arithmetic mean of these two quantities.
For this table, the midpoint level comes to 208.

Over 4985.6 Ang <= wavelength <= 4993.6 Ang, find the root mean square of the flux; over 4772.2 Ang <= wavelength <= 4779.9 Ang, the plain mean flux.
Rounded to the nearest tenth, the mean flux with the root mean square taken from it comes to 2.2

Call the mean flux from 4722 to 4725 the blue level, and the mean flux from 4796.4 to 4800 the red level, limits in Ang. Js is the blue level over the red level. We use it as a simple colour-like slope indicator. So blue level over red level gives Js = 0.93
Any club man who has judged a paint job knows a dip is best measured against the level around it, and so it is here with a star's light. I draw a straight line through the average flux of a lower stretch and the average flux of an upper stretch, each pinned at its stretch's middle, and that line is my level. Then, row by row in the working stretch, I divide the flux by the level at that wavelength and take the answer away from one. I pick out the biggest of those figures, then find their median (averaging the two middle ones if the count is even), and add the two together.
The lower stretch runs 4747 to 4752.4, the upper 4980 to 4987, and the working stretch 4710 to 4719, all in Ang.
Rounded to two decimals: 0.25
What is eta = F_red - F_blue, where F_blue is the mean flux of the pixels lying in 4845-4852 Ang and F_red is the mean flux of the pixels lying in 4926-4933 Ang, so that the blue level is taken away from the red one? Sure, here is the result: -2.2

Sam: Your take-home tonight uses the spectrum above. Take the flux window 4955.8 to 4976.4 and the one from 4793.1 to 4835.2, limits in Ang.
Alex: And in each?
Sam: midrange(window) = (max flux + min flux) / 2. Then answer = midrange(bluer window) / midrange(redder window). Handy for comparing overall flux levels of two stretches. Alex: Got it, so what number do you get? 1.04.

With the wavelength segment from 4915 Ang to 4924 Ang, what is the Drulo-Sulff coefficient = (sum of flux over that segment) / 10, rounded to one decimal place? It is 37.0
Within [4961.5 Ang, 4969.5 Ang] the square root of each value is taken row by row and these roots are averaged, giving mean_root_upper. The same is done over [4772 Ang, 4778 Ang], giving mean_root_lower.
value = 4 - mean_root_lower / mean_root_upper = 3.01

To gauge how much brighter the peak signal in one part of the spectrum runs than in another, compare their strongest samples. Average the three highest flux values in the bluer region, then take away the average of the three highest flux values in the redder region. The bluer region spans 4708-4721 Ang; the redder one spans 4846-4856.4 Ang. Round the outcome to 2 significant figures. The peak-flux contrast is -4.9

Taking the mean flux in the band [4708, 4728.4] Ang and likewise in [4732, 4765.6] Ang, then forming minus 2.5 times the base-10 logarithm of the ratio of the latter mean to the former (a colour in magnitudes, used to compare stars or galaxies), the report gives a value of -0.02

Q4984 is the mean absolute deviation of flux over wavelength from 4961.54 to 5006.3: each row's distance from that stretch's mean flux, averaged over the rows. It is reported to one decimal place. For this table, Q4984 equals 2.2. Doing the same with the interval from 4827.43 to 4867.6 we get 4.3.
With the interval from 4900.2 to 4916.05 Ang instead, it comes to 0.5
